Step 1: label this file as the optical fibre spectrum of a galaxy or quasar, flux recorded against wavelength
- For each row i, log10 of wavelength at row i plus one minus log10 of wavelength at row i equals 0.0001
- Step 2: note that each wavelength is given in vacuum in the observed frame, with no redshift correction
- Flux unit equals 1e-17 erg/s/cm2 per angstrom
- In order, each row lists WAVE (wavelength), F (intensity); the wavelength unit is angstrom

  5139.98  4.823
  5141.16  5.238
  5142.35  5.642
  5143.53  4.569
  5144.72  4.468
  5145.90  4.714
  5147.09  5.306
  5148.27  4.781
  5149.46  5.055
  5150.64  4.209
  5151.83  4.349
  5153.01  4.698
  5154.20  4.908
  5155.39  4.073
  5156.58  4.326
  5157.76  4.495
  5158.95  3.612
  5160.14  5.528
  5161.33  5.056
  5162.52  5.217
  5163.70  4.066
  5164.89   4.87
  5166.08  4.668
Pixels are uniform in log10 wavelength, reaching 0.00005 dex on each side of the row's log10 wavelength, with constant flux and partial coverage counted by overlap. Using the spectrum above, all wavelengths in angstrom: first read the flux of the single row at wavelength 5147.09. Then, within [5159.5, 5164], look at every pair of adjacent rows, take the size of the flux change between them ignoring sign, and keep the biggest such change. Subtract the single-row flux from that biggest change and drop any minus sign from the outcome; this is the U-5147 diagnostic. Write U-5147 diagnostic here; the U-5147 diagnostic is 4.2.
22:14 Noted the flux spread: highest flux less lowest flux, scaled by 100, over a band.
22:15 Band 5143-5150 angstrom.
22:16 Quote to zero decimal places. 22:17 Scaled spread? 84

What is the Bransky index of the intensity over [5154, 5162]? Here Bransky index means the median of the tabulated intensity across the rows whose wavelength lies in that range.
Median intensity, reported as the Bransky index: 4.5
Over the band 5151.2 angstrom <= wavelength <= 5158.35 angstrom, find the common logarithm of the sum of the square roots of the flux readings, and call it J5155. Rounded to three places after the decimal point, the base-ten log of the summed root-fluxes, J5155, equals 1.103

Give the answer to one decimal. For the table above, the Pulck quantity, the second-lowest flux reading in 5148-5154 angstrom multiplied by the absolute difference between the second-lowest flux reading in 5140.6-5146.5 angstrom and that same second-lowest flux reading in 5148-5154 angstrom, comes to 1.0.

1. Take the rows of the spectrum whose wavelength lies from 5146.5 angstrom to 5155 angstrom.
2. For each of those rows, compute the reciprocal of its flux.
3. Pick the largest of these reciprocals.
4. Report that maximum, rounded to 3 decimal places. 0.238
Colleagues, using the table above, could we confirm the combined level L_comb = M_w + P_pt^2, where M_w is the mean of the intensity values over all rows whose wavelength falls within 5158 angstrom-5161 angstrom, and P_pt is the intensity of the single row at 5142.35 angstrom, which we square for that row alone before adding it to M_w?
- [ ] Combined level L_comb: 36.4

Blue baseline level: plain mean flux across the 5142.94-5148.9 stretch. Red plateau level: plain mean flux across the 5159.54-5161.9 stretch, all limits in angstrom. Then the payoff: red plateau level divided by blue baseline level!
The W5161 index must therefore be 1.11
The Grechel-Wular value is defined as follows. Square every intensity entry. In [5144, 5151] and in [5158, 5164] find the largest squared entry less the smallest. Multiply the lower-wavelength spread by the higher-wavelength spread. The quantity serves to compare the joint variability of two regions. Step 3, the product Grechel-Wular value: 183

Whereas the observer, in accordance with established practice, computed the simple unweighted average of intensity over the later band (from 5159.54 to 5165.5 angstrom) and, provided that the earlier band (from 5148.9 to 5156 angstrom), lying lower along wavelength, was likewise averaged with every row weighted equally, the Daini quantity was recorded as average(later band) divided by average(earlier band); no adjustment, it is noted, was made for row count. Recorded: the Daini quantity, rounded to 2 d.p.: 1.09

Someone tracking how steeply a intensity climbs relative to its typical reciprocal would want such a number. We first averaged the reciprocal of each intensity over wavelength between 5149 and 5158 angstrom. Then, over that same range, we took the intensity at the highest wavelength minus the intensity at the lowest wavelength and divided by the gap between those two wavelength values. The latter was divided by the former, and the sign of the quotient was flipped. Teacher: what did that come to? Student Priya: 0.30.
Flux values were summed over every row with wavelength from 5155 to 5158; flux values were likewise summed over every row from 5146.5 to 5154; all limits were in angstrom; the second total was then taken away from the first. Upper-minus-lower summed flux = -16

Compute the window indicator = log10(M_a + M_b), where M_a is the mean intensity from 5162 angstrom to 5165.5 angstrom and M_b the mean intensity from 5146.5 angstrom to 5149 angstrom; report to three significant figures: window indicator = 0.990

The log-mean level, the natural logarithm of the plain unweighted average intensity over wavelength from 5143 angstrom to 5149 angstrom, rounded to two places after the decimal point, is 1.56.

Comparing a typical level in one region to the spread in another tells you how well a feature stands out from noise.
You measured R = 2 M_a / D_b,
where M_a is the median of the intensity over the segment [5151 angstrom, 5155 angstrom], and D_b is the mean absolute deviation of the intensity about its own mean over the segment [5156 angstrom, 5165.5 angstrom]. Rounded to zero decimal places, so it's 18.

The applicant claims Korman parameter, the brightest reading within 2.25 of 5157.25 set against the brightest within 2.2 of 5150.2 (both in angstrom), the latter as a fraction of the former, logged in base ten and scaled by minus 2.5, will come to -0.13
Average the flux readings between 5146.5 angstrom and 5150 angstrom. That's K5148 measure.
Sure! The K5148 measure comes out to 5.0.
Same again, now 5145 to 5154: 4.7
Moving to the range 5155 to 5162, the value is 4.5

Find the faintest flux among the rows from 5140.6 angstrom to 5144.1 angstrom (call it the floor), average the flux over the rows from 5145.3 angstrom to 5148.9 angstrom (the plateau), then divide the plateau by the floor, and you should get 1.08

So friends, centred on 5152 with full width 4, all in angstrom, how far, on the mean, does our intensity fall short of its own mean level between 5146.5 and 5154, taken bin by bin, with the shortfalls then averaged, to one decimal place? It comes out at 0.3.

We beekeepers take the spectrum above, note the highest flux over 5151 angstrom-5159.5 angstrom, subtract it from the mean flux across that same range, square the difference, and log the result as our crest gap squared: 0.3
